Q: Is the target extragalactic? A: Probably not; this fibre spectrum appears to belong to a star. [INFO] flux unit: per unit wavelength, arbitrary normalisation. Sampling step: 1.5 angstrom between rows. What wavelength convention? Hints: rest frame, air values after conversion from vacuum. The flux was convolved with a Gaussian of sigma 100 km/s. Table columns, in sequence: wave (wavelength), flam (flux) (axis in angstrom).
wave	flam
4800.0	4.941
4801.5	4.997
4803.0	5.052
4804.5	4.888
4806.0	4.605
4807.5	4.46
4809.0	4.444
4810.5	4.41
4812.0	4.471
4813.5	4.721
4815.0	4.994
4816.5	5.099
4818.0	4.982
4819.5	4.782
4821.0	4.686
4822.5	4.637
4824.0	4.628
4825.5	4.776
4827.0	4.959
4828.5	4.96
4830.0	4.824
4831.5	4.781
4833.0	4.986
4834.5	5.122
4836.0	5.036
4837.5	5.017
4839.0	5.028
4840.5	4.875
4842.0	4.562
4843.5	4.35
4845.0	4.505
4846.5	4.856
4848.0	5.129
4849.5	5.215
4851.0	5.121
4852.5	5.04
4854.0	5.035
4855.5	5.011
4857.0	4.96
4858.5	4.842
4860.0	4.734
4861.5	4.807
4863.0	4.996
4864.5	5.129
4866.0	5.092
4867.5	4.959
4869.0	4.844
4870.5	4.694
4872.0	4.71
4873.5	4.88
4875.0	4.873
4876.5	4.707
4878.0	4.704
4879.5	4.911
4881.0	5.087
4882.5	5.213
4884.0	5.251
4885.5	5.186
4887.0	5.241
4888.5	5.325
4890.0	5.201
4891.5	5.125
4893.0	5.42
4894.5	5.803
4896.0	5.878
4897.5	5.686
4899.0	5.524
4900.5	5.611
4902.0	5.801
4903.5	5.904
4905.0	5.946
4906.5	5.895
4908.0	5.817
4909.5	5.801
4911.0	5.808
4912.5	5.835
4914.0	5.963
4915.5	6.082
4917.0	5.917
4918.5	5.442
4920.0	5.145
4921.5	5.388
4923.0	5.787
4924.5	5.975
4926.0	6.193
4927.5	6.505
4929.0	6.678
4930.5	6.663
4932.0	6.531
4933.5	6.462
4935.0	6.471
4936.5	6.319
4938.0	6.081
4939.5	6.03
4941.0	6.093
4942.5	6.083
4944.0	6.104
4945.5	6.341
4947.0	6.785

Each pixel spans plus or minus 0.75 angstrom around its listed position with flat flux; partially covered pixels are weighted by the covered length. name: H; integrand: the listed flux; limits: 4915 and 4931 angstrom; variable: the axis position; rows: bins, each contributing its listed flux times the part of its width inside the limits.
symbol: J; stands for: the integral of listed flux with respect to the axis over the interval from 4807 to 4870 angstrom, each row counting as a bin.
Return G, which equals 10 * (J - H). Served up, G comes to 2104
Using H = 95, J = 306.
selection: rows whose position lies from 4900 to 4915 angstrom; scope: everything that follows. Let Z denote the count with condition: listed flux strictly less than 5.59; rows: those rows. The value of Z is 0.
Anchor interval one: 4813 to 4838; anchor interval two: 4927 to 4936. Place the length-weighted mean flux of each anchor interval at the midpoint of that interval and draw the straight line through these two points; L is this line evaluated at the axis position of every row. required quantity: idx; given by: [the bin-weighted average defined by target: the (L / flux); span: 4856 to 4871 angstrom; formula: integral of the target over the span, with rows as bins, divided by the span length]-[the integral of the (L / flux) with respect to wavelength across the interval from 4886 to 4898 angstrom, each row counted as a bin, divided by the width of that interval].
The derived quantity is 0.03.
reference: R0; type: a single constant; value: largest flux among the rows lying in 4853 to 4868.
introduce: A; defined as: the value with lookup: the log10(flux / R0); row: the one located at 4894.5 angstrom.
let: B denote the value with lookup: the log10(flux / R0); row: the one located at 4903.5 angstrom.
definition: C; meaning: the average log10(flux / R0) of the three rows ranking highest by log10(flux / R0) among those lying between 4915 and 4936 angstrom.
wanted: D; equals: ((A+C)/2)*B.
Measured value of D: 0.0050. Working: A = 0.05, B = 0.06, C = 0.111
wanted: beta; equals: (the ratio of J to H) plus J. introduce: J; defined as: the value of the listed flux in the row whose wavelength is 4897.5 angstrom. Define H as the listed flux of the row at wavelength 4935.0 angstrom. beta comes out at 6.6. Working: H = 6.471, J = 5.686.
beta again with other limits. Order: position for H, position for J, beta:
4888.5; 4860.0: 5.6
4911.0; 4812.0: 5.2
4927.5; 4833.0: 5.8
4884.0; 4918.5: 6.5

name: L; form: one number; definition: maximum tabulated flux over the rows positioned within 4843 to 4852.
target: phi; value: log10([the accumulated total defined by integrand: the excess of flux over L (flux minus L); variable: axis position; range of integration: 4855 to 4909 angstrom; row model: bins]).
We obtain -0.6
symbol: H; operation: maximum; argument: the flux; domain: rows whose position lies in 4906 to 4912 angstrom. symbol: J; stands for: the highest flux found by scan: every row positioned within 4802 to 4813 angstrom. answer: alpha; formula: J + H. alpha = 10.9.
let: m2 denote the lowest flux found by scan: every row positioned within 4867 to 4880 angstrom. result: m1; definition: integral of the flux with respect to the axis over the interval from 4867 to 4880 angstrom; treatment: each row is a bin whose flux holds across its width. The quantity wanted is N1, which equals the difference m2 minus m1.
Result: -58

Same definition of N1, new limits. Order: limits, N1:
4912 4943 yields -183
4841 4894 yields -259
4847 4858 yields -51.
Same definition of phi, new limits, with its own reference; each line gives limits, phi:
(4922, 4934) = 1.1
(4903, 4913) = 0.8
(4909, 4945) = 1.5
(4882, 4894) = -0.3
